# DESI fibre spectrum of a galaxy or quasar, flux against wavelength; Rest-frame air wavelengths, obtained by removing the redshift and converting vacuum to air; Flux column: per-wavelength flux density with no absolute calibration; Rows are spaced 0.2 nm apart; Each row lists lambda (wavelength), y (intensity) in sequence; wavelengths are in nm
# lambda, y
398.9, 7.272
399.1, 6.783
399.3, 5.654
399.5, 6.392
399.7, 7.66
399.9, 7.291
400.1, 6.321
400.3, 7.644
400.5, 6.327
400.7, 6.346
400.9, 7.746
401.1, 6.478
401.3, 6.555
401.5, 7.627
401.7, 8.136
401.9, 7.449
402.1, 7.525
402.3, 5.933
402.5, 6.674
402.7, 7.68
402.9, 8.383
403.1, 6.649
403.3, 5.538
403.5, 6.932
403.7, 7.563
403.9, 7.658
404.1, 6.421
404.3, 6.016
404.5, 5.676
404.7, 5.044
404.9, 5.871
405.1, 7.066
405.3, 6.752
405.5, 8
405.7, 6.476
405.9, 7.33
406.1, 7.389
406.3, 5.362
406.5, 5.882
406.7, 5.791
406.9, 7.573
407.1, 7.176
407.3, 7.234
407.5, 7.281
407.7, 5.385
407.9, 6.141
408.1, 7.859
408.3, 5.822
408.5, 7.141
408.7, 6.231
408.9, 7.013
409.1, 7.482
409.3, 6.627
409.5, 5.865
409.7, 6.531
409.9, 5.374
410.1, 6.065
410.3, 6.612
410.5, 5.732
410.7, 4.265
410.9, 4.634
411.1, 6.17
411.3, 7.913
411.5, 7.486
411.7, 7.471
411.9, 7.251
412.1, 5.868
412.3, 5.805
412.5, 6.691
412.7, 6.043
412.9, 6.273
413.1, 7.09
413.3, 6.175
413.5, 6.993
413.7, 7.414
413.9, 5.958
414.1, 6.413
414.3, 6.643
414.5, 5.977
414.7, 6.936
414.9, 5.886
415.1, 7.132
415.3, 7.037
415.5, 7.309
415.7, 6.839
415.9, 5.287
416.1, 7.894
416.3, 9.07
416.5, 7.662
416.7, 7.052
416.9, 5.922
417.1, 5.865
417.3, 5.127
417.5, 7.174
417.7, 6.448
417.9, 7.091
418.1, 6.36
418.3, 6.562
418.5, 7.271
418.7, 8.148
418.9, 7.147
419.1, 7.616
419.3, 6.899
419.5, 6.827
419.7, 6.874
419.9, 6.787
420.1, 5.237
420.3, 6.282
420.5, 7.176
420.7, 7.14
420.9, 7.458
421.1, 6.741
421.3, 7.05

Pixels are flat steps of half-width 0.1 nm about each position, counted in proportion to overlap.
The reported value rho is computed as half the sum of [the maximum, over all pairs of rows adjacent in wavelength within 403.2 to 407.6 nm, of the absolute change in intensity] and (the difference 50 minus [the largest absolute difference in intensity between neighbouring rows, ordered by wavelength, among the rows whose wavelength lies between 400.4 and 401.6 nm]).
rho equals 25.3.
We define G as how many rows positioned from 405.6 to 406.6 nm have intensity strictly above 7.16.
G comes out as 2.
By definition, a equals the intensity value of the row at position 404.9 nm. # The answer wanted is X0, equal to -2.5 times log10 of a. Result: -1.92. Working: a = 5.871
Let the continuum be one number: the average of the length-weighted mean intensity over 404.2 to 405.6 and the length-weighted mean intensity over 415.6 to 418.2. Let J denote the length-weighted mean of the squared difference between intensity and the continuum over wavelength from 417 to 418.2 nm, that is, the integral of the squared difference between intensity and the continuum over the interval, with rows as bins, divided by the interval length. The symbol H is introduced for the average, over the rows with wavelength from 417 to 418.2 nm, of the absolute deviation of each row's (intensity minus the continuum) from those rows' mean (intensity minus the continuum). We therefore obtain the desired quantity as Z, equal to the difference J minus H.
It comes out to -0.03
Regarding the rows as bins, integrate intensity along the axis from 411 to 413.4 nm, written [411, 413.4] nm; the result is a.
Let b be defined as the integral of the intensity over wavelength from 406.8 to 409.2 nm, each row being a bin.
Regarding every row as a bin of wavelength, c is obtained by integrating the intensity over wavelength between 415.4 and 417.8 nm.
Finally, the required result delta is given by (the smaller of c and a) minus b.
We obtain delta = -0.4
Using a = 16.0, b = 16.5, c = 16.3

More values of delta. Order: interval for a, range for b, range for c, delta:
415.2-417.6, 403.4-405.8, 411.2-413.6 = 0.3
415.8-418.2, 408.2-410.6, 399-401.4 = 0.9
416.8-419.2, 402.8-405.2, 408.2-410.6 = -0.5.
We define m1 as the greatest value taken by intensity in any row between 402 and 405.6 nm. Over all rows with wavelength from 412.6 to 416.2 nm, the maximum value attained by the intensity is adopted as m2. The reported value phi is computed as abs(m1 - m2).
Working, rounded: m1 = 8.383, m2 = 7.894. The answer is 0.5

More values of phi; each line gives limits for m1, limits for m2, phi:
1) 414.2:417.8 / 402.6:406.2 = 0.7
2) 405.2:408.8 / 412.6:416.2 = 0.1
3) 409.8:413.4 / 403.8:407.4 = 0.1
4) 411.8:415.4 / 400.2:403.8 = 1.0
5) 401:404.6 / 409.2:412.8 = 0.5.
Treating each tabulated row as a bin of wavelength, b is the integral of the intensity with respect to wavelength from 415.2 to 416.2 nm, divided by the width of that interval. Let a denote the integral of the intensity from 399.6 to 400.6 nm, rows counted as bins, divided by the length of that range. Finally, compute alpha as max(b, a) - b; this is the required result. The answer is 0.18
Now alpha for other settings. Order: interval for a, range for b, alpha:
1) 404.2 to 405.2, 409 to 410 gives 0.00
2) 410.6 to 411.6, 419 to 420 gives 0.00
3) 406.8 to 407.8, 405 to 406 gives 0.00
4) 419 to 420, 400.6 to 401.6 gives 0.05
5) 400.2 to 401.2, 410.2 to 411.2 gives 1.43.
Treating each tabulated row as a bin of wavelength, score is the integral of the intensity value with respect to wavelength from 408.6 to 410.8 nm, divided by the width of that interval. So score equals 6.16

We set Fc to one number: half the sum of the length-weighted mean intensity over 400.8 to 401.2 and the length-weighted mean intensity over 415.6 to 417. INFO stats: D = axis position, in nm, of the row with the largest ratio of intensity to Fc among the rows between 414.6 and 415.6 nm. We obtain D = 415.5 nm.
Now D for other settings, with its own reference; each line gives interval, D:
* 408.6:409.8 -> 409.1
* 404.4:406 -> 405.5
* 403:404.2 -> 403.9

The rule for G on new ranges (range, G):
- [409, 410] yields 1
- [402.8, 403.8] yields 2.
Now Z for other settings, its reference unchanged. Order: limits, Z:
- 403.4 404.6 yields -0.10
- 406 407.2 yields -0.09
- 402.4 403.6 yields 0.27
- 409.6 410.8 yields 0.61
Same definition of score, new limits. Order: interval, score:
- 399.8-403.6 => 7.01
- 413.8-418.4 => 6.68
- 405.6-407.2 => 6.62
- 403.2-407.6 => 6.64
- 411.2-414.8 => 6.69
